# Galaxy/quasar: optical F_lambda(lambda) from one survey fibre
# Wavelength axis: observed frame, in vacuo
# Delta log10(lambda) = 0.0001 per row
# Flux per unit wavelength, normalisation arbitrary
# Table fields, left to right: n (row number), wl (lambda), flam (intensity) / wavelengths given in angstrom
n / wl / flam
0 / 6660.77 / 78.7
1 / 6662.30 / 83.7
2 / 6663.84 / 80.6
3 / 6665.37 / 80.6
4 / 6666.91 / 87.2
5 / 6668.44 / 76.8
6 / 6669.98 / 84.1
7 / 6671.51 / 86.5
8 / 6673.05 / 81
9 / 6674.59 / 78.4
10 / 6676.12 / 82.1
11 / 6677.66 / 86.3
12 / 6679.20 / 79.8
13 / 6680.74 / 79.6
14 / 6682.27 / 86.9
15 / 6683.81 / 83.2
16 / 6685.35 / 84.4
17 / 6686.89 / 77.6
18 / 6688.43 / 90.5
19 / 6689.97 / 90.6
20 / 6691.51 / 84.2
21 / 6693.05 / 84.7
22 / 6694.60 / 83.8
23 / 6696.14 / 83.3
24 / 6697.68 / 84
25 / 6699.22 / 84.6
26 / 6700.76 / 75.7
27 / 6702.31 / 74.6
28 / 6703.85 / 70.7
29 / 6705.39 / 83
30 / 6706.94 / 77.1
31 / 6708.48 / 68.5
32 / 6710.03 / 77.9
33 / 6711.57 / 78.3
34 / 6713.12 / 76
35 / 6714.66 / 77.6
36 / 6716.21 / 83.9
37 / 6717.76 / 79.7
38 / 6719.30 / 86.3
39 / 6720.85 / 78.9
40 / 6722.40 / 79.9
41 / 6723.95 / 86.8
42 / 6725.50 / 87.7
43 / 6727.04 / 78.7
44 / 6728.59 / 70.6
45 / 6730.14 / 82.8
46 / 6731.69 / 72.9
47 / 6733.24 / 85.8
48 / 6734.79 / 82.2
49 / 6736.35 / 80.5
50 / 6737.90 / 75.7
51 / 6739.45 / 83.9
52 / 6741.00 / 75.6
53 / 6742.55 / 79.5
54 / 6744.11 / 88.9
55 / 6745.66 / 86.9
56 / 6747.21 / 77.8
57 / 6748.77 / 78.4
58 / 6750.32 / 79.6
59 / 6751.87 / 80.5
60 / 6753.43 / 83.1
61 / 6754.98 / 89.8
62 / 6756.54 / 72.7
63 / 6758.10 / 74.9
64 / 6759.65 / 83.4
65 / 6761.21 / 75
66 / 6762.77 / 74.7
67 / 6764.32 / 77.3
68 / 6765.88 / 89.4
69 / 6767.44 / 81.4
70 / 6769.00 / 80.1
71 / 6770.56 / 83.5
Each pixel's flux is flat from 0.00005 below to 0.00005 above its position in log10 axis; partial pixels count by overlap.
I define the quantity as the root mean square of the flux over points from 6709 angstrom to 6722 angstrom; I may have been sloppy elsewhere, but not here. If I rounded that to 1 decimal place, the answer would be 79.9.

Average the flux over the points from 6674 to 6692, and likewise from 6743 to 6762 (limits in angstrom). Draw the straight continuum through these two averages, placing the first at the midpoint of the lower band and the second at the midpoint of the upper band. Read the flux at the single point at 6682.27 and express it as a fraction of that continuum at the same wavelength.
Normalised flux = 1.04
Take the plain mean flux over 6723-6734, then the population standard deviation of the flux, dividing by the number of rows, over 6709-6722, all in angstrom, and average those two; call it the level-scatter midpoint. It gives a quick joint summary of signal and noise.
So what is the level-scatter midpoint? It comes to 42.0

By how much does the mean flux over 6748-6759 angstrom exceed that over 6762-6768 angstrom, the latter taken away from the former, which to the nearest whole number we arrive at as -1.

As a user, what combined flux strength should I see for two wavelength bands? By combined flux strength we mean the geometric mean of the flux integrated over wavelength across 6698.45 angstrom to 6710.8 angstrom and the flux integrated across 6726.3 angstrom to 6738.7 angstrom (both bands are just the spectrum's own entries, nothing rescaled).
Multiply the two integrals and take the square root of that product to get 960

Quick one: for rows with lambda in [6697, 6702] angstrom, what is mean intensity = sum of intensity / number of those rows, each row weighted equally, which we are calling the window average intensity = 81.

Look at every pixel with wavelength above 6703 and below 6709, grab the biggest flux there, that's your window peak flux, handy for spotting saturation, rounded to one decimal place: 83.0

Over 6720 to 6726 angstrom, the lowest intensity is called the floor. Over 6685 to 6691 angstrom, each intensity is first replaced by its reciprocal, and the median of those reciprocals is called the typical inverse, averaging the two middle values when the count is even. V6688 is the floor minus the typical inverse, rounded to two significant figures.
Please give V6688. 79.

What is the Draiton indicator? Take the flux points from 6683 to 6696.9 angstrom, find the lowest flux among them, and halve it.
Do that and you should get 38.8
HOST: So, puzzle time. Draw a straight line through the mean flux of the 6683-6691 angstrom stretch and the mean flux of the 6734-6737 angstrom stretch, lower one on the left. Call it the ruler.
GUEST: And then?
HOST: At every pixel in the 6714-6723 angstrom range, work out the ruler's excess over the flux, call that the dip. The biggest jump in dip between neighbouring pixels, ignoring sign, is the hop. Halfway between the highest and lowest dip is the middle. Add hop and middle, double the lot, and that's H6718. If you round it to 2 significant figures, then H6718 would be 16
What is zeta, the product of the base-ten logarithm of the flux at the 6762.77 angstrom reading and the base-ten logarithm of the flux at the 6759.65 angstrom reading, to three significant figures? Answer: 3.60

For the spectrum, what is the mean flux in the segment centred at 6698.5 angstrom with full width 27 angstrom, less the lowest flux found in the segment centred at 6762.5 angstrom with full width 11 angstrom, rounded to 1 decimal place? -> 6.0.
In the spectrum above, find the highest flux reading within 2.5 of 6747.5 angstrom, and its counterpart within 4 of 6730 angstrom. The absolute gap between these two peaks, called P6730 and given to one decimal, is 1.1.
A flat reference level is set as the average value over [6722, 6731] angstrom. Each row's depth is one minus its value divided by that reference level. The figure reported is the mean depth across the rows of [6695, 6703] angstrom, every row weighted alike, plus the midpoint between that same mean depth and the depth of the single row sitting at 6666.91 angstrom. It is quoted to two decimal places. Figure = -0.03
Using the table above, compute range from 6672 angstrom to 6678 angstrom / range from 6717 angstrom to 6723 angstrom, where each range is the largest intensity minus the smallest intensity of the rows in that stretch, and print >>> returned 1.1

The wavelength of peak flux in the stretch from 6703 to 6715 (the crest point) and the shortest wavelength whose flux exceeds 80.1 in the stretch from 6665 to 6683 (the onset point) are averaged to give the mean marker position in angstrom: 6685.4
